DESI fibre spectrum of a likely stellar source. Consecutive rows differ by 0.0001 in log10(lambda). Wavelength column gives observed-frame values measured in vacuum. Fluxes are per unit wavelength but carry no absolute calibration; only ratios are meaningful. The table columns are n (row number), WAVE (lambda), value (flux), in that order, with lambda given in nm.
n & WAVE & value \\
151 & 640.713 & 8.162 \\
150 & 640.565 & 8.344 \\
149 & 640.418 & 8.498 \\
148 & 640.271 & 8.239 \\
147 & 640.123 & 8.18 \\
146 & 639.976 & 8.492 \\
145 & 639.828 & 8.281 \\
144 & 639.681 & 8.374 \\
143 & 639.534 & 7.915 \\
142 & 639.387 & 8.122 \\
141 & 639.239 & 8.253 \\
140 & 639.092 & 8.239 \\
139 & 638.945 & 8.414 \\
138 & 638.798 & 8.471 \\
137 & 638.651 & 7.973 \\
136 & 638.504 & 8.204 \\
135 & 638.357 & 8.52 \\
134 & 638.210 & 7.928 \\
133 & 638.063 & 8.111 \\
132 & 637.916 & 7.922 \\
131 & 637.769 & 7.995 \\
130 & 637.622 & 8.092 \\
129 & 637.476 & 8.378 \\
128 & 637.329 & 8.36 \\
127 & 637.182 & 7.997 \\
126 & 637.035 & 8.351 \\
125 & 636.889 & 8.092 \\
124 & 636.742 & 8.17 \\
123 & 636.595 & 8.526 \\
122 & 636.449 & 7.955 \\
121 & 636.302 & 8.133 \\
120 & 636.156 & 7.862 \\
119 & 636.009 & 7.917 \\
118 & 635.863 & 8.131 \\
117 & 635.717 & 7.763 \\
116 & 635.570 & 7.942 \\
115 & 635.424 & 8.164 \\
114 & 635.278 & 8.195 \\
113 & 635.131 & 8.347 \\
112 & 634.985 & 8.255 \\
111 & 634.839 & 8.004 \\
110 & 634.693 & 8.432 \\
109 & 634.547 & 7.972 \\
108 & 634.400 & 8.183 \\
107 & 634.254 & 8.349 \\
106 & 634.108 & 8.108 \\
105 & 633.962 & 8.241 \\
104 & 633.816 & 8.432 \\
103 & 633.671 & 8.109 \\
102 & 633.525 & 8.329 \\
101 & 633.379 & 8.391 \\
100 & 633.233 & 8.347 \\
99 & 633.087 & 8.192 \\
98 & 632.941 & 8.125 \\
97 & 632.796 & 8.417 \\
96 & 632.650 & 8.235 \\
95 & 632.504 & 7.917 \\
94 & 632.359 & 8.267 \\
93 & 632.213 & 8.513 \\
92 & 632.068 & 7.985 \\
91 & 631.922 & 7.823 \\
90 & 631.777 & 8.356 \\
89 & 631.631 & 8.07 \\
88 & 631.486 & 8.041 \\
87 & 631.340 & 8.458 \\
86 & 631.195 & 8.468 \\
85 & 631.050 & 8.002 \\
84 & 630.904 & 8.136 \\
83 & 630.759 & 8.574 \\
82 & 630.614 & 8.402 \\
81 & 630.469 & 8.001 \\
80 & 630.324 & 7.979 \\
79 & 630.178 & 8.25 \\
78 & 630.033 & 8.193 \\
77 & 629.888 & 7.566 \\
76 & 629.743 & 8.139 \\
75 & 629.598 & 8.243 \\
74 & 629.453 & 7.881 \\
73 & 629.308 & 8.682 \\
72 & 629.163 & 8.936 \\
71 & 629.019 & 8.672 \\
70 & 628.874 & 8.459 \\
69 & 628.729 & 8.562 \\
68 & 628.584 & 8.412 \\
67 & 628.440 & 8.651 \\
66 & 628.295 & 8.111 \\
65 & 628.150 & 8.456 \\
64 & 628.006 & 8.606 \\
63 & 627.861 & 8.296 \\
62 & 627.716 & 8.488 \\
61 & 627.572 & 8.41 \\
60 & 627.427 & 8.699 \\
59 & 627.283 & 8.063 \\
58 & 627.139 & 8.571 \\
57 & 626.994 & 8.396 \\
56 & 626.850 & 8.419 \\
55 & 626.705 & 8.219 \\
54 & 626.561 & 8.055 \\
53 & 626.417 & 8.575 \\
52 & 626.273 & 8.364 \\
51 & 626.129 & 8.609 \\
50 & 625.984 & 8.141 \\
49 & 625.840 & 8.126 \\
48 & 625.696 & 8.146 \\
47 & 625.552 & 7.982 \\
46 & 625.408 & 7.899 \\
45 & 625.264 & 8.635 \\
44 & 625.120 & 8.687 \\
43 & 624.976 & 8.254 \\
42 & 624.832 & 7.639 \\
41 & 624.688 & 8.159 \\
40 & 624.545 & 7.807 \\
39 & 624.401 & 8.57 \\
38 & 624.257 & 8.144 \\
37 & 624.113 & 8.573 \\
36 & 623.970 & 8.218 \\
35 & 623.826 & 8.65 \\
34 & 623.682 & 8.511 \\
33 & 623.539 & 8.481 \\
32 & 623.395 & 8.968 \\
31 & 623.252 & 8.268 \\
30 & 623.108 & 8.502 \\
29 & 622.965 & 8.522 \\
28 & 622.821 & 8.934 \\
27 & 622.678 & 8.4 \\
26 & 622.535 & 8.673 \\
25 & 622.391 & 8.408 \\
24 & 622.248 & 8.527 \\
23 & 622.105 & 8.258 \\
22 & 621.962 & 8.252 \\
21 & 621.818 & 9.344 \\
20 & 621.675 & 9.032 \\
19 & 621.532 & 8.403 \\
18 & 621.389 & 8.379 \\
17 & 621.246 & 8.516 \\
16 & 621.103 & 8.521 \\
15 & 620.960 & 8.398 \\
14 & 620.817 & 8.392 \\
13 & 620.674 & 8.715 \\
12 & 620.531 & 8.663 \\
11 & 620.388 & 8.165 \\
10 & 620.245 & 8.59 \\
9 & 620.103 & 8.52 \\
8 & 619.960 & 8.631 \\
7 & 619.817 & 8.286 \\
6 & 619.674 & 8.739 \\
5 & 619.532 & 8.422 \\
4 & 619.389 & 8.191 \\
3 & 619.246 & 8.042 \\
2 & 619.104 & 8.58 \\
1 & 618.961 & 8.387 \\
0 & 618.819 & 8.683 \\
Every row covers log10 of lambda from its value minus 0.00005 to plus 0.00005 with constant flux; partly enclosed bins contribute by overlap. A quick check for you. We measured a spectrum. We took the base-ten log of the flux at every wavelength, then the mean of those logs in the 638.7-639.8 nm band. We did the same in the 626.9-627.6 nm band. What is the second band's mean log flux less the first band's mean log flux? 0.009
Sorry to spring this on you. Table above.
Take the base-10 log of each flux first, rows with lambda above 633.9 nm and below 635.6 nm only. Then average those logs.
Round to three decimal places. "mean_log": 0.913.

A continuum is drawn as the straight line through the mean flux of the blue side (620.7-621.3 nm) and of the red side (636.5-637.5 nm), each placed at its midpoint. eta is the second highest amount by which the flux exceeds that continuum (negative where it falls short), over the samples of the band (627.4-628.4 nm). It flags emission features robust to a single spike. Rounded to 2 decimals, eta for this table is 0.23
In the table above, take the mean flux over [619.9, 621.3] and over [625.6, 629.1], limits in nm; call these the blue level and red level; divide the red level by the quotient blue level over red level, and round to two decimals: 8.28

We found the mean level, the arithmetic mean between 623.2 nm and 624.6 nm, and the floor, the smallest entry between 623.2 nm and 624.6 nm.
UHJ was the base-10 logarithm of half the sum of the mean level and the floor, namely 0.909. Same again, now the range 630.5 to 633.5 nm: 0.905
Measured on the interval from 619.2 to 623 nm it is 0.918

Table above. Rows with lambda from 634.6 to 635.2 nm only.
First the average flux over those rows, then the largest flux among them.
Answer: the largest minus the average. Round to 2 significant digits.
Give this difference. 0.17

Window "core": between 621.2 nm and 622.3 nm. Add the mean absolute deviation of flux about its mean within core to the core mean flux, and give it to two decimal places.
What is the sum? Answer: 8.89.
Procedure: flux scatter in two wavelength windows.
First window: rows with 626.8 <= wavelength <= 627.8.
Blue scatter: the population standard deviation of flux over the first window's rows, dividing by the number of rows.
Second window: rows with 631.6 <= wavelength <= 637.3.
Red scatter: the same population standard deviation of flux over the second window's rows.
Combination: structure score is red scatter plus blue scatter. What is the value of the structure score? 0.376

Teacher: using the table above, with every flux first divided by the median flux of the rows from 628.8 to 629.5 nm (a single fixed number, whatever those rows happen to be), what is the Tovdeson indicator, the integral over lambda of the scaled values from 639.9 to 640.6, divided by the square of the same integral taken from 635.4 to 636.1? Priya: 1.6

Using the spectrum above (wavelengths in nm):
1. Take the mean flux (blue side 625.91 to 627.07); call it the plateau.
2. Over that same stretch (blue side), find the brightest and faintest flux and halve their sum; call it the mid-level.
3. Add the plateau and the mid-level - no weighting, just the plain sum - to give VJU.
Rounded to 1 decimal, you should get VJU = 16.7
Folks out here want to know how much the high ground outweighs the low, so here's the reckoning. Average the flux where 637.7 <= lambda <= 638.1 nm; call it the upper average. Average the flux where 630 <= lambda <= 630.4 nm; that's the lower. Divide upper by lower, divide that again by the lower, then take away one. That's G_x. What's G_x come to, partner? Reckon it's -0.879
